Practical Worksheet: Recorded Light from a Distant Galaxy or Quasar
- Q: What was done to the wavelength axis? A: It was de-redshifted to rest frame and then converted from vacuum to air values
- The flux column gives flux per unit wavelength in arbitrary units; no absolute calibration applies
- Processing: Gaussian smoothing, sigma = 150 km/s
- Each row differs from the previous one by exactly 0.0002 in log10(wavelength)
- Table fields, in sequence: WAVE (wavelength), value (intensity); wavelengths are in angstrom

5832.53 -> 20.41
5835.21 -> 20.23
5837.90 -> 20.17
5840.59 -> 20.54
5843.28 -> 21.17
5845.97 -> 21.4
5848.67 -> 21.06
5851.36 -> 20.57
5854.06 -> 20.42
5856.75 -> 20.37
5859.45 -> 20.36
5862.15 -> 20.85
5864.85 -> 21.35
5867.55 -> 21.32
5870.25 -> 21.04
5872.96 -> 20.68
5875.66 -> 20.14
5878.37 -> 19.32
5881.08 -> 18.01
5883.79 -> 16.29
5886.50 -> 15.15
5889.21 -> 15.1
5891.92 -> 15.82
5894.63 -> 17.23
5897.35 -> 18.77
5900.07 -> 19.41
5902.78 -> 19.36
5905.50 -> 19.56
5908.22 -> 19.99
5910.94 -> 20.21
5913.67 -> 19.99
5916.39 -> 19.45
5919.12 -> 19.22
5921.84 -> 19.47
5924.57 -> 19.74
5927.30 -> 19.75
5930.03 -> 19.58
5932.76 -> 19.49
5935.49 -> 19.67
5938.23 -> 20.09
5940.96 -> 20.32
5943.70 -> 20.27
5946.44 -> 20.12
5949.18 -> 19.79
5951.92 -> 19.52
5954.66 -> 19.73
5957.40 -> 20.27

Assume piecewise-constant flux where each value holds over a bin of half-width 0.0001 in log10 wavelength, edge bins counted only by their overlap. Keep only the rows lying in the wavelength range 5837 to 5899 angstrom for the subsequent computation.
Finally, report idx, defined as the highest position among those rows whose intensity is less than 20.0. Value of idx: 5897.35 angstrom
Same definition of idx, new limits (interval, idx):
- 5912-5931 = 5930.03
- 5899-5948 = 5935.49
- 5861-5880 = 5878.37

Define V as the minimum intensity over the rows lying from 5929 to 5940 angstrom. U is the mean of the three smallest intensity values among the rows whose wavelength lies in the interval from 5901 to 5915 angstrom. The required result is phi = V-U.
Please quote -0.1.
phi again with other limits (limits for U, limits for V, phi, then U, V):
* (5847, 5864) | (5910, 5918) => -0.9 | 20.38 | 19.45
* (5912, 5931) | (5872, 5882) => -1.4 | 19.38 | 18.01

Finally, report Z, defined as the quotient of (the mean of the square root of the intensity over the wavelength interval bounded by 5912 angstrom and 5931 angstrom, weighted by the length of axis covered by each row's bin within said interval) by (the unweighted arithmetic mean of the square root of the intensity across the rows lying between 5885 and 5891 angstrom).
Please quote 1.14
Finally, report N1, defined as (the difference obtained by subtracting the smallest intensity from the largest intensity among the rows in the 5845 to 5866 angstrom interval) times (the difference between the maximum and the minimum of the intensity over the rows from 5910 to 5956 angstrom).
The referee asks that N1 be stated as 1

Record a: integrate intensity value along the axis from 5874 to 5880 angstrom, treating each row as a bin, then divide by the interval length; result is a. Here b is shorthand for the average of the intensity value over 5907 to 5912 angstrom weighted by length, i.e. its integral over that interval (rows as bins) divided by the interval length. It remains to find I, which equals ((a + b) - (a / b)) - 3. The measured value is 36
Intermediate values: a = 19.7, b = 20.1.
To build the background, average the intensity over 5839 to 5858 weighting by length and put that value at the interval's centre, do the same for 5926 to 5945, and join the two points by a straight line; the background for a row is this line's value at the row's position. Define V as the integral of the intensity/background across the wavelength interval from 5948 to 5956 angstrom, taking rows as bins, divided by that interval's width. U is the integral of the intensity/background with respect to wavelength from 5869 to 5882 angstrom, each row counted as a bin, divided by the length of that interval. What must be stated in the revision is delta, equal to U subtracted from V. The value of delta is 0.03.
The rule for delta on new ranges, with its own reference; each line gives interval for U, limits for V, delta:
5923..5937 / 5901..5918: -0.01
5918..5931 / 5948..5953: 0.02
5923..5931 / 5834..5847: 0.01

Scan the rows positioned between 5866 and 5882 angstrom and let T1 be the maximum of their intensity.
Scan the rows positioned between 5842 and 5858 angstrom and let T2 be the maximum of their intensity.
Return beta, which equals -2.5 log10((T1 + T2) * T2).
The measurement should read -7.40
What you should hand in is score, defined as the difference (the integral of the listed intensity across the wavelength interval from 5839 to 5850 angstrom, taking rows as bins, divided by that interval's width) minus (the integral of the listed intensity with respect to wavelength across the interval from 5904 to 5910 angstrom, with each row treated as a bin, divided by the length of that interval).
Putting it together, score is 1.2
